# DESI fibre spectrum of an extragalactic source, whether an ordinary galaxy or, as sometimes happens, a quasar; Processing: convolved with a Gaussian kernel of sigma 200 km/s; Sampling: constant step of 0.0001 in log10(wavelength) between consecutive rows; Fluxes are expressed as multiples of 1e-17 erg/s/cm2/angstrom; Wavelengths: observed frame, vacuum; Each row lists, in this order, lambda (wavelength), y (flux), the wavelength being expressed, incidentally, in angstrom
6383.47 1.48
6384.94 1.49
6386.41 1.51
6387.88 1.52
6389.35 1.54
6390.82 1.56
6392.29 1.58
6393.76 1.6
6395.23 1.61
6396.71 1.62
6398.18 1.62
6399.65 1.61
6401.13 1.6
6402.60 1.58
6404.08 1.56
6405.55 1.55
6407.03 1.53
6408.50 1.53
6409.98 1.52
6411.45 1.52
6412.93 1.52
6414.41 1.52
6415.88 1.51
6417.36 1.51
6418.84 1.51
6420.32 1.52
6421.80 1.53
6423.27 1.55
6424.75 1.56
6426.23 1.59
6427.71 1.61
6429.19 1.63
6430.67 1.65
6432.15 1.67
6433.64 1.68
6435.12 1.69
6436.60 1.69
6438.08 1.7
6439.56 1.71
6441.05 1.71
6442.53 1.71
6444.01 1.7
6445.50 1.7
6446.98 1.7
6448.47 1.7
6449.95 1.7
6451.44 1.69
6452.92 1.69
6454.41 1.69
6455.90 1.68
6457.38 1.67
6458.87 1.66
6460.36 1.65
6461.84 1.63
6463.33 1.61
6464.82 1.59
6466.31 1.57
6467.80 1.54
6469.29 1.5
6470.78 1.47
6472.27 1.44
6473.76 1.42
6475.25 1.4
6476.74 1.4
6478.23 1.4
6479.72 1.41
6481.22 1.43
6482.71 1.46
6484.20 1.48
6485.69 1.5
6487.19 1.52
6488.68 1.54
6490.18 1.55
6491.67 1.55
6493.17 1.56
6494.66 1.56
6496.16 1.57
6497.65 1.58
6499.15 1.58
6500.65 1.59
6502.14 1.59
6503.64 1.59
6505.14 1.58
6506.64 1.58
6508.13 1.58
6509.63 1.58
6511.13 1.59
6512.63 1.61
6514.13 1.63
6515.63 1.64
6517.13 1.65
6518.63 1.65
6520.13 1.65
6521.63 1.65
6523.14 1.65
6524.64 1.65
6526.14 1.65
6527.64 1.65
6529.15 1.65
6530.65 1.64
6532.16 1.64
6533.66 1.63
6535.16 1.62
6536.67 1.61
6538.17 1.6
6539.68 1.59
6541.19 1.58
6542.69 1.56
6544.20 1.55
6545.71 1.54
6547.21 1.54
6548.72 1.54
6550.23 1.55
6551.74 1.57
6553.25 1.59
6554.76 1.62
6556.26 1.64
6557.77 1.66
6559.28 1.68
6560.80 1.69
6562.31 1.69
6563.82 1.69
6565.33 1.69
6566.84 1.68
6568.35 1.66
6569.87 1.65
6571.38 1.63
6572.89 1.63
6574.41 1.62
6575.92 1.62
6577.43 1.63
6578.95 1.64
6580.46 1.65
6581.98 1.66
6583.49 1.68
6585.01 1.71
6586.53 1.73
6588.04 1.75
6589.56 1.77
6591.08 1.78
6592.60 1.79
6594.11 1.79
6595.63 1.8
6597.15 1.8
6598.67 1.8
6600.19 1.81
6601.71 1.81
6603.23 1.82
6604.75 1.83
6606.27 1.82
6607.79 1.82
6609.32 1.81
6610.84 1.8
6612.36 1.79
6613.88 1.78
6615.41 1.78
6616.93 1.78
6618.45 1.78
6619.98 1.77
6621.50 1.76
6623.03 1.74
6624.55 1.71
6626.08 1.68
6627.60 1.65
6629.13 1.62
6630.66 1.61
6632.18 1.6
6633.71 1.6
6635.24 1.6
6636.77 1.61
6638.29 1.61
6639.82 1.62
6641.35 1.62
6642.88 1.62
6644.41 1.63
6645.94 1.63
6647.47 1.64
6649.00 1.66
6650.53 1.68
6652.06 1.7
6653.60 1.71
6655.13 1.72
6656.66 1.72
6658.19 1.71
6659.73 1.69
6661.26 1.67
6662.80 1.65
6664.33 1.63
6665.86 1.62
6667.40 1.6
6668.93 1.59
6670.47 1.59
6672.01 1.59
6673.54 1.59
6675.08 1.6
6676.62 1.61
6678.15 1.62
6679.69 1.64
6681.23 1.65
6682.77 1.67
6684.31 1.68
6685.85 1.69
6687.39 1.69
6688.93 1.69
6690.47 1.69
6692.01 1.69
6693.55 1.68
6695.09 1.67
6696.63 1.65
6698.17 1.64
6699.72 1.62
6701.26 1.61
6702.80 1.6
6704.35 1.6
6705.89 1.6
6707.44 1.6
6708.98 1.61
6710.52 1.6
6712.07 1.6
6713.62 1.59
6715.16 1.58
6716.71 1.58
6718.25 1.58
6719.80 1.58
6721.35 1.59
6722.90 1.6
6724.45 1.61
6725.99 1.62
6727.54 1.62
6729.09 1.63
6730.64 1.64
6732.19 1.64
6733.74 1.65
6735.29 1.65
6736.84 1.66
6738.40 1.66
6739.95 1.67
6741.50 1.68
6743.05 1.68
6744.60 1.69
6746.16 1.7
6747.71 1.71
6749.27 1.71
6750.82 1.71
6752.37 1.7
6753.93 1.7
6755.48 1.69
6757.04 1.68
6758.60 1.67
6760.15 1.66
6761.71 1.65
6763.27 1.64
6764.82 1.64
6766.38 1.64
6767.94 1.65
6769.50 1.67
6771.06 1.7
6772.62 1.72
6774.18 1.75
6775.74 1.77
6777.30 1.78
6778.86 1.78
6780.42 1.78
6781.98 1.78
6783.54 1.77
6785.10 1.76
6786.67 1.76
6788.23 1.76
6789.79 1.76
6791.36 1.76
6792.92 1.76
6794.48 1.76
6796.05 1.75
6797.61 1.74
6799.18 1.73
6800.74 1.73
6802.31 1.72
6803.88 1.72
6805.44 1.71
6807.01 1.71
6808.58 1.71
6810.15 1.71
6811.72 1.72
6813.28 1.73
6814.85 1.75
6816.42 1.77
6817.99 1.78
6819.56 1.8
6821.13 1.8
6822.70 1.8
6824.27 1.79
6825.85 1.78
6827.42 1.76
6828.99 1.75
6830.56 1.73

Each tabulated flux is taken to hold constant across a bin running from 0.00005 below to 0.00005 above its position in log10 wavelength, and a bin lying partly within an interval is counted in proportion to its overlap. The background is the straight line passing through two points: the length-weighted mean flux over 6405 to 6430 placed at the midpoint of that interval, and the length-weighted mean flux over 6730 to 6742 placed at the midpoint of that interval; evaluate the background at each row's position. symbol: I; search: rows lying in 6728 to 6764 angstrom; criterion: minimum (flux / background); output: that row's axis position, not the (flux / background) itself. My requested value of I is 6763.27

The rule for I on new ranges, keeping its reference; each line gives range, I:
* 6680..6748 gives 6719.80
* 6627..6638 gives 6635.24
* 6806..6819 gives 6810.15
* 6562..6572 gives 6571.38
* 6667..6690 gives 6673.54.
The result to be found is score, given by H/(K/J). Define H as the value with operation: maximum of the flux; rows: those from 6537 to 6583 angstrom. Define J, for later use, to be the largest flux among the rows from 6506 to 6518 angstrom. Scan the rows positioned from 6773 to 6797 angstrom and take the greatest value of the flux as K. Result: 1.57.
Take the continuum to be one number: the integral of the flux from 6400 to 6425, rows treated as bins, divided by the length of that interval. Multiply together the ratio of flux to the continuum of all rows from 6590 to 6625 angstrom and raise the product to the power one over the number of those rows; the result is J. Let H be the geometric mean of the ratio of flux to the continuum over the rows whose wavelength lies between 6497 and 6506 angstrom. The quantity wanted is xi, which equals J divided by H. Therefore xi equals 1.13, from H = 1.03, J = 1.164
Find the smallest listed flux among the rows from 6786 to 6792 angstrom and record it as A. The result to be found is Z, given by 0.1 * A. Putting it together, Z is 0.176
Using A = 1.76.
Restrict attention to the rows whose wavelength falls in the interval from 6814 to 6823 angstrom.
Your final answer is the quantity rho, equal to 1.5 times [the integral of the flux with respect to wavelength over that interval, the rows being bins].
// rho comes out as 24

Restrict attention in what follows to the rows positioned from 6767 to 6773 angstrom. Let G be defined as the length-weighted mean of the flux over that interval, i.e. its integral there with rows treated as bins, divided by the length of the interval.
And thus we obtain 1.68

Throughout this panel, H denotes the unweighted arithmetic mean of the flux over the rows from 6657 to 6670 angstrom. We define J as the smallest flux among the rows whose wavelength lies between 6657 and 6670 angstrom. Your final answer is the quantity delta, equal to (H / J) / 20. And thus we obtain 0.0517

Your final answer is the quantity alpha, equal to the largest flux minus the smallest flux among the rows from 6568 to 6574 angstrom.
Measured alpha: 0.030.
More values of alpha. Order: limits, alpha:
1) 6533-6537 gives 0.020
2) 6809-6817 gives 0.060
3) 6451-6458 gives 0.020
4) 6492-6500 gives 0.020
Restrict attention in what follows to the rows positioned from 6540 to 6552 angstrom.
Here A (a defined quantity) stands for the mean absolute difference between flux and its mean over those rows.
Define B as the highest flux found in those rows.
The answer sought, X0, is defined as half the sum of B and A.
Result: 0.80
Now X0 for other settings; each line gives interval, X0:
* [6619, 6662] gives 0.91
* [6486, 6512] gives 0.80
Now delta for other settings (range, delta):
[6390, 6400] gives 0.0513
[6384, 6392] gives 0.0511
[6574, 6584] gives 0.0507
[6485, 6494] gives 0.0512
